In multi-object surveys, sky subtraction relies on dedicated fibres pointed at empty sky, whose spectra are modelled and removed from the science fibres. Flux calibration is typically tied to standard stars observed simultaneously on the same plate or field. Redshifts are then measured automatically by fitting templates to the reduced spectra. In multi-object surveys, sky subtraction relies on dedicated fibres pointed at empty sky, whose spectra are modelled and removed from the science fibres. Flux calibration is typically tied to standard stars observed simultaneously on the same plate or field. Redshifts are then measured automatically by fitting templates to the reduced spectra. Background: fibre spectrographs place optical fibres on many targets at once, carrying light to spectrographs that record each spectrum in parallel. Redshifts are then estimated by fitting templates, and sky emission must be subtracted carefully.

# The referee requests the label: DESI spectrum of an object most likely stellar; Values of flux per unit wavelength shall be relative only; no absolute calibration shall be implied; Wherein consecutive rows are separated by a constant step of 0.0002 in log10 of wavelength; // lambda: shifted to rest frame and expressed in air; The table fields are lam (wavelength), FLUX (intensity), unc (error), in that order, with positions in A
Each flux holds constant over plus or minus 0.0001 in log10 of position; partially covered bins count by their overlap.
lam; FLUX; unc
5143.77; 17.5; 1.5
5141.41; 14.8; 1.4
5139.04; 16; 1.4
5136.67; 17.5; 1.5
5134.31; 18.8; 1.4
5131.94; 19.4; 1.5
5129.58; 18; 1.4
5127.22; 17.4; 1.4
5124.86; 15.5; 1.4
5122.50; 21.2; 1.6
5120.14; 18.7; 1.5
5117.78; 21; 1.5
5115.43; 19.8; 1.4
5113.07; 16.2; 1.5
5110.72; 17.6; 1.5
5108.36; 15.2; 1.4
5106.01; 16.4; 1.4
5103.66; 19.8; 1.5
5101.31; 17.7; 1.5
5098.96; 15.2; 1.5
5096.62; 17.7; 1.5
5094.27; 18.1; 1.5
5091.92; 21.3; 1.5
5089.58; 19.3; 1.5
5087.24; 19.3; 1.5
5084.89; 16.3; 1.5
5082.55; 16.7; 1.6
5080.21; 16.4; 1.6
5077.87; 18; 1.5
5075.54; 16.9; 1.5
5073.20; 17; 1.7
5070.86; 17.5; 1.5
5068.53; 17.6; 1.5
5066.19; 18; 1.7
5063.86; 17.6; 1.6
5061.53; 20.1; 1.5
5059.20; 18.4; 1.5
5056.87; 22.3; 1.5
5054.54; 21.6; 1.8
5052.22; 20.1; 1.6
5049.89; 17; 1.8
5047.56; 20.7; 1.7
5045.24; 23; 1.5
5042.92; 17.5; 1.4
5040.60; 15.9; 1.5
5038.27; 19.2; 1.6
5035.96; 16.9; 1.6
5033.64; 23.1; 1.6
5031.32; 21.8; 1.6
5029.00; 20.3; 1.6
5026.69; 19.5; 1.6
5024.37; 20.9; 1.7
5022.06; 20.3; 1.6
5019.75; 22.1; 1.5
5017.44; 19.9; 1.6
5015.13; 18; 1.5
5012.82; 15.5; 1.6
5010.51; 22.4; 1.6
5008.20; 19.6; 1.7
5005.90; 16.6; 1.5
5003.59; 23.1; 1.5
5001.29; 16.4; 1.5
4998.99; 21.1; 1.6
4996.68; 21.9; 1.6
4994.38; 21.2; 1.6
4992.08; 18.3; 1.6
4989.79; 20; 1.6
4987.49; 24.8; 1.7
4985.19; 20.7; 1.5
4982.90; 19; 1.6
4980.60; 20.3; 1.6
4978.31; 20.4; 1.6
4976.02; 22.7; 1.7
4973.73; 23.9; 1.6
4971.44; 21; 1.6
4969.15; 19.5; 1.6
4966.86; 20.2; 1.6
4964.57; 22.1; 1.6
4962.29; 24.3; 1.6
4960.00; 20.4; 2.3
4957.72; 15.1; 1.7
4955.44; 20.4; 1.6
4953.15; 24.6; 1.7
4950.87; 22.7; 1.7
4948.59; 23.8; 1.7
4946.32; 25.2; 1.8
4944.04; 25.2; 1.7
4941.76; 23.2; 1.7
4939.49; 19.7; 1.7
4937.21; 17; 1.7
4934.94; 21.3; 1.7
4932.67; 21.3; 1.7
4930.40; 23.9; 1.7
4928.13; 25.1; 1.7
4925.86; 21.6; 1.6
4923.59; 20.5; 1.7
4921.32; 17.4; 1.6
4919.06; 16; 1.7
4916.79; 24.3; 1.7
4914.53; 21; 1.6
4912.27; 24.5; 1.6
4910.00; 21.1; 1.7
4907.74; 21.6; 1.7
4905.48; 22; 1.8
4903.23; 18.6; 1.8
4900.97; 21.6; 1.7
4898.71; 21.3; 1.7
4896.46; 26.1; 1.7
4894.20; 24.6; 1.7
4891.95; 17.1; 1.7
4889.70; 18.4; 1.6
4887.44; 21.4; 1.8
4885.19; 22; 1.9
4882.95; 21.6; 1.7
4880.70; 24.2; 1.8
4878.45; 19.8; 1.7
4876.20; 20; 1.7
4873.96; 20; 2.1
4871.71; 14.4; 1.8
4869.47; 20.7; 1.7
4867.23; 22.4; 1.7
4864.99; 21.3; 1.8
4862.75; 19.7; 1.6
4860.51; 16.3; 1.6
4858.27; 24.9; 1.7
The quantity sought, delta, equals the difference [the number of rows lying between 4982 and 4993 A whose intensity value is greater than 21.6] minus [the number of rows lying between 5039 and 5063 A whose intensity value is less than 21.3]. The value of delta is -6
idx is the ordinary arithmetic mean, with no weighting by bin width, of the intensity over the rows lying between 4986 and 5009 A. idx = 20.3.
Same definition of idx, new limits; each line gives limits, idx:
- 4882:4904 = 21.3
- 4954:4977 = 21.0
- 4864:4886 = 20.6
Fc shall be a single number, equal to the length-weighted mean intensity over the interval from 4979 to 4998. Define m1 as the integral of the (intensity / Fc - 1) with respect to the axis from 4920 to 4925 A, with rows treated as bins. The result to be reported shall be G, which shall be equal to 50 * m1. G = -21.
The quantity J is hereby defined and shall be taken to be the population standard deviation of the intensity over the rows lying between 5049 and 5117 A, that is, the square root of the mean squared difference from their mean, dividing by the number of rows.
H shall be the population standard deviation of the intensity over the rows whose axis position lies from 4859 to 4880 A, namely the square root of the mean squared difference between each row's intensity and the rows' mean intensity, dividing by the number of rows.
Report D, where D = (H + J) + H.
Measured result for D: 6.5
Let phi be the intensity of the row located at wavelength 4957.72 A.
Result 15.1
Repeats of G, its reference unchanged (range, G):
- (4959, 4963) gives 14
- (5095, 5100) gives -50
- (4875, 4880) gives -6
